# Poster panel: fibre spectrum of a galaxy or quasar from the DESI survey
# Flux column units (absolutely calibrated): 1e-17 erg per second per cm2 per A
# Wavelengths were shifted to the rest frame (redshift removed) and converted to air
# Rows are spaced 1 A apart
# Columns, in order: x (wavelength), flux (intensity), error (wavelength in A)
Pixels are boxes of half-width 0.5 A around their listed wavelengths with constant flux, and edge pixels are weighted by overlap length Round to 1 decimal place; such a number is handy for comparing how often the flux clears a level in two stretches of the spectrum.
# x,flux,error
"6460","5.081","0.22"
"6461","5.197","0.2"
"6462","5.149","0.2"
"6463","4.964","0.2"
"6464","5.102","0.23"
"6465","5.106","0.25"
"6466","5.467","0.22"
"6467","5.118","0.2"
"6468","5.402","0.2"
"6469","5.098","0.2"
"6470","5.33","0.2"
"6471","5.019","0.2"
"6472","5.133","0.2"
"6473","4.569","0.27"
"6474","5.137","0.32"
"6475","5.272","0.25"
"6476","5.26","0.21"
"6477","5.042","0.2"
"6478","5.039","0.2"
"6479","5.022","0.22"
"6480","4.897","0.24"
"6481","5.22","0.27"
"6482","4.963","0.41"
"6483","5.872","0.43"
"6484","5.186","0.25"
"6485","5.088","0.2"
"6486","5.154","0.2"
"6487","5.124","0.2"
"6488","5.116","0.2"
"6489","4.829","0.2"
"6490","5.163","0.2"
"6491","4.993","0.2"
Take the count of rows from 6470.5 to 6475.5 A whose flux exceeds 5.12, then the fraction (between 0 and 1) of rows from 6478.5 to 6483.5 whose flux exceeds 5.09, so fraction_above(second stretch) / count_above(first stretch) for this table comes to 0.1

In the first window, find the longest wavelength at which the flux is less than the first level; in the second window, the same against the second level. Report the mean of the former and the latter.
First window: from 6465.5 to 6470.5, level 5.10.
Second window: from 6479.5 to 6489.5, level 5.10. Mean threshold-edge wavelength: 6479.0 A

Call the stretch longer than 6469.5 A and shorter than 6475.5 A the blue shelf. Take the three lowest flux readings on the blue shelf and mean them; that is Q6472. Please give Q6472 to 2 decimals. 4.91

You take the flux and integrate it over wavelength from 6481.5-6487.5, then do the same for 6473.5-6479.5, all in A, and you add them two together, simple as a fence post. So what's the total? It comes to 62.2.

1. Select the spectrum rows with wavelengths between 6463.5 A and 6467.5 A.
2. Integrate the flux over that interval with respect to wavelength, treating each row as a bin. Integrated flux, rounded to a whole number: 21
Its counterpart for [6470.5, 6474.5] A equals 20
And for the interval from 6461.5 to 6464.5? 15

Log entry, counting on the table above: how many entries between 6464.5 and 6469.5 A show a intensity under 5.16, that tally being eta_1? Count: 3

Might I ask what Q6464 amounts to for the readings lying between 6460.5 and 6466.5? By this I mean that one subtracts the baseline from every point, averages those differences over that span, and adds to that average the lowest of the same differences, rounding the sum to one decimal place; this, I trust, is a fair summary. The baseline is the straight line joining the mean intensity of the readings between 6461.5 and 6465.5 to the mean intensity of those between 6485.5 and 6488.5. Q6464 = 0.0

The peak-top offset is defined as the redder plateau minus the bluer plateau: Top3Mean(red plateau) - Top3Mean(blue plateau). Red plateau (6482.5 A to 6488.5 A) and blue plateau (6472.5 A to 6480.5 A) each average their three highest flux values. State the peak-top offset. 0.2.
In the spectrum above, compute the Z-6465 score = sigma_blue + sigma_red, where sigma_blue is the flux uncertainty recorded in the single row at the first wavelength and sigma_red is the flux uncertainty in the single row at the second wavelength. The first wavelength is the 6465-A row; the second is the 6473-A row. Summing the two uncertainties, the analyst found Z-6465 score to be 0.52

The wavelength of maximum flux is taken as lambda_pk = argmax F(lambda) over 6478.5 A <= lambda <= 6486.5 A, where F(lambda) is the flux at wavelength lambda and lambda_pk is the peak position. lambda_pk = 6483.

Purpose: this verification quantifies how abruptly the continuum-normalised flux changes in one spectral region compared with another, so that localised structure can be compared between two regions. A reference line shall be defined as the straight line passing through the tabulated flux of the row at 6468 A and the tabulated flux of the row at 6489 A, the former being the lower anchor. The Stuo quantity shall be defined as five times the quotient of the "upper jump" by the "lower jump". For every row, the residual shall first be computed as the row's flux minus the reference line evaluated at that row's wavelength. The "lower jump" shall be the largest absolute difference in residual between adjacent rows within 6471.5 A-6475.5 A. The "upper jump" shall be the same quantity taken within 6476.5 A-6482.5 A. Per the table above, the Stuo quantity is 3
